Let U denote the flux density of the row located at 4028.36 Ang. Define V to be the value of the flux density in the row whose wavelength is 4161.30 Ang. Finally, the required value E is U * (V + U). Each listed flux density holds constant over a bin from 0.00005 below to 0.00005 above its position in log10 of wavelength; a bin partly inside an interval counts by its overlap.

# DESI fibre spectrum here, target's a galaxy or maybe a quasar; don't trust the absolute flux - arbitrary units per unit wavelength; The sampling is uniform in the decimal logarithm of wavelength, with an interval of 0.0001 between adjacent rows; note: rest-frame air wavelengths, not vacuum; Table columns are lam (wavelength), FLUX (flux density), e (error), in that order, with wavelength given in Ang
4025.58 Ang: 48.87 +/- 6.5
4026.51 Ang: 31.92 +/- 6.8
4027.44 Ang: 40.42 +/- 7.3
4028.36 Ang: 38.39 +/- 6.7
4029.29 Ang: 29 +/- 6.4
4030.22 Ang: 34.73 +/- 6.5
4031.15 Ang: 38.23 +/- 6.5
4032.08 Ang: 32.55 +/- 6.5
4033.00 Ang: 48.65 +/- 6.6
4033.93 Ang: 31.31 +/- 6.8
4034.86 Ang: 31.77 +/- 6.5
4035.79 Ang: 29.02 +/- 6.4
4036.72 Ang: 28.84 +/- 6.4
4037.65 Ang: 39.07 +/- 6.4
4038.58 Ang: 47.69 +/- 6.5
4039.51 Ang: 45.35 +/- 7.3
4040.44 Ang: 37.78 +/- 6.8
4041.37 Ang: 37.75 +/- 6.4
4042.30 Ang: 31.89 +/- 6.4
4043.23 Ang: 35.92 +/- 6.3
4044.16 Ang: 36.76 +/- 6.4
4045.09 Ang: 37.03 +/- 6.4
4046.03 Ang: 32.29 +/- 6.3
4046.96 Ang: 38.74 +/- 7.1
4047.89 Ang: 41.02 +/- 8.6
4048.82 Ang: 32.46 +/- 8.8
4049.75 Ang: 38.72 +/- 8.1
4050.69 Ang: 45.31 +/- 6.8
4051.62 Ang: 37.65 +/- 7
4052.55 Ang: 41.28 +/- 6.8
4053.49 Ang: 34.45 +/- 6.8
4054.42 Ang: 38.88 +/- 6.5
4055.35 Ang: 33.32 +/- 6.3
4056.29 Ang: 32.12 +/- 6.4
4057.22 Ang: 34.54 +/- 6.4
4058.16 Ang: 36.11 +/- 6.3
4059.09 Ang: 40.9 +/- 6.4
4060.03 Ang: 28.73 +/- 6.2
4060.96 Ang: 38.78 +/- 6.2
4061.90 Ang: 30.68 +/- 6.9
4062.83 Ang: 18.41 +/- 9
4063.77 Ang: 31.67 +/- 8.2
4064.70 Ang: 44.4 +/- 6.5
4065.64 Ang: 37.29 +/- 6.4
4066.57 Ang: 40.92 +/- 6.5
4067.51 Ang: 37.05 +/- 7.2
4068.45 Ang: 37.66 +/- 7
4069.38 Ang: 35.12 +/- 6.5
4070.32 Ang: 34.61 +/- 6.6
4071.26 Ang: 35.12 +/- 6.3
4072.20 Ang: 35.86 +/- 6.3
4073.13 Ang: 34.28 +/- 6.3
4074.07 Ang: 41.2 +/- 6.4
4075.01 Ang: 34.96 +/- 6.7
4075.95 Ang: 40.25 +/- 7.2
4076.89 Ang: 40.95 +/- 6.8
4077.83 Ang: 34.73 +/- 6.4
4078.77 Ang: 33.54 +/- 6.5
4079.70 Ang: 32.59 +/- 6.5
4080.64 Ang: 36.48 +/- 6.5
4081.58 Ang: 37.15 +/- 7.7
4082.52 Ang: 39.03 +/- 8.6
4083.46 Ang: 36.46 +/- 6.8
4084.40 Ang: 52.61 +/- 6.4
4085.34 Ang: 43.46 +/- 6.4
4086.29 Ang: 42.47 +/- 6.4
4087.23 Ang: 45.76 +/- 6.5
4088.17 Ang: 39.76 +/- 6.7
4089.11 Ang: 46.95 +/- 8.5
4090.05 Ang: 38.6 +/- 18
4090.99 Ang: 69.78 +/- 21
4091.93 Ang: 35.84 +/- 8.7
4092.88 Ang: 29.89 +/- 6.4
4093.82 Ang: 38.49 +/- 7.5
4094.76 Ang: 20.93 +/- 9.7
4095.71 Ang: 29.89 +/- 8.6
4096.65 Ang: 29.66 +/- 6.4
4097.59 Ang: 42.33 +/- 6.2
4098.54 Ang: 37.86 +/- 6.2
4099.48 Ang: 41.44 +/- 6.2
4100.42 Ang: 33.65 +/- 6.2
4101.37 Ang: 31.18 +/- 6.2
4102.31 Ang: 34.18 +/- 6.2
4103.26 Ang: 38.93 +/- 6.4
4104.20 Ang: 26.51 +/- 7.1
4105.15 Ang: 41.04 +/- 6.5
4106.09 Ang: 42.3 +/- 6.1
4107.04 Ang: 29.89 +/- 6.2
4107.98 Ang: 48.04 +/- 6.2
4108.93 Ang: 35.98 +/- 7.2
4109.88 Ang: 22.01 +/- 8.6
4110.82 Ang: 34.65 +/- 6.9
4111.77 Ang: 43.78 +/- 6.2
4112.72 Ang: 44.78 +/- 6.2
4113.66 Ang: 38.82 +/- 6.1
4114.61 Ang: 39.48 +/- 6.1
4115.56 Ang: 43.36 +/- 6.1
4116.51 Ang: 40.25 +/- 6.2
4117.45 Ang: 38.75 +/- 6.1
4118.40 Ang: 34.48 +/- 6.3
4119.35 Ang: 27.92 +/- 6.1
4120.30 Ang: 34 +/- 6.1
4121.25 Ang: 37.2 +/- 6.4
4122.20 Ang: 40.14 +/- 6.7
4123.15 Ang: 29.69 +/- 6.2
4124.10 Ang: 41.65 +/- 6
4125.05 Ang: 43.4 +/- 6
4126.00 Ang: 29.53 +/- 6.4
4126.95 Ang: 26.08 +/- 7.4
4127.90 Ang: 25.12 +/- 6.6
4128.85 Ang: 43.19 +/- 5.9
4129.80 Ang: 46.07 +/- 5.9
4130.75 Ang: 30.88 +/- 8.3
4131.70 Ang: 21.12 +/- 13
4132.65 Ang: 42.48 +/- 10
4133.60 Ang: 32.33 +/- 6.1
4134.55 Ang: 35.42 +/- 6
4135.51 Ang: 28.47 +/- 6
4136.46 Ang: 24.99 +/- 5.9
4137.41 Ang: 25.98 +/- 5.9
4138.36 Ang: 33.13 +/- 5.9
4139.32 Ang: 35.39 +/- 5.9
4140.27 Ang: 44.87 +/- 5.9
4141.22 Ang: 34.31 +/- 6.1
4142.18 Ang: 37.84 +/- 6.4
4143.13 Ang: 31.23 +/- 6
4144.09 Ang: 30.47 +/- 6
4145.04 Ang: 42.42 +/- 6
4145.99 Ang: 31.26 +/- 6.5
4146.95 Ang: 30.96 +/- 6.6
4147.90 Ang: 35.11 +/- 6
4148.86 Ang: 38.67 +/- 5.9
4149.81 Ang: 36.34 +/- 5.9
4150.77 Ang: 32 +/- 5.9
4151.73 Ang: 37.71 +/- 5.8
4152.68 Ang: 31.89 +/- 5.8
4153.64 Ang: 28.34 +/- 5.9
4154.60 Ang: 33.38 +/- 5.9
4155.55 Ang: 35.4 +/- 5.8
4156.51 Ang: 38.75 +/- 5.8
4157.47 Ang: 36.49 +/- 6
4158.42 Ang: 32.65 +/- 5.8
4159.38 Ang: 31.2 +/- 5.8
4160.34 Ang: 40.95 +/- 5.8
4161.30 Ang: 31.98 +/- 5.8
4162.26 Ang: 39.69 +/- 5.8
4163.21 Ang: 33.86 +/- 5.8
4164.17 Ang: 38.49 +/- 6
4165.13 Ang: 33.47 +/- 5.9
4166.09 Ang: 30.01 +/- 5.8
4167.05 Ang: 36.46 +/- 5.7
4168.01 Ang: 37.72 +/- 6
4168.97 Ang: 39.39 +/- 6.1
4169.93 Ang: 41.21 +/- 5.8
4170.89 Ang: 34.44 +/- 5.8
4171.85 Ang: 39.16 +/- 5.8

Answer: 2702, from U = 38.39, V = 31.98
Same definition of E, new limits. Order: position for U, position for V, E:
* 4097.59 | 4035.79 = 3020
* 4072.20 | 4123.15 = 2351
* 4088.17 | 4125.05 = 3306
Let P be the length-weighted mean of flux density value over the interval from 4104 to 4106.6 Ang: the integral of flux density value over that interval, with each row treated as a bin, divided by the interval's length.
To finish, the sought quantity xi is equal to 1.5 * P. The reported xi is 56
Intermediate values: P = 38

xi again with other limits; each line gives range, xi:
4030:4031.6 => 55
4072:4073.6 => 53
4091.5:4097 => 46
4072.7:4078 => 57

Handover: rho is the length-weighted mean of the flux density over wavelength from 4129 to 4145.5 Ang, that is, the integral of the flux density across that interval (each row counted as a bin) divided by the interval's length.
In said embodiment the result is 34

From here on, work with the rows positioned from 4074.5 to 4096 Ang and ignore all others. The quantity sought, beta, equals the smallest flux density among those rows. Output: 20.93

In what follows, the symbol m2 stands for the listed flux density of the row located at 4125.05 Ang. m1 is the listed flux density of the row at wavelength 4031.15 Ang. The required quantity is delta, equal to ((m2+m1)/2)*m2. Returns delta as 1771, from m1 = 38.23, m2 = 43.4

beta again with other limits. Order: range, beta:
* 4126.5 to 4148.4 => 21.12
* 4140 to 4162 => 28.34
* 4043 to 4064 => 18.41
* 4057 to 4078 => 18.41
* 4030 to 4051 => 28.84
